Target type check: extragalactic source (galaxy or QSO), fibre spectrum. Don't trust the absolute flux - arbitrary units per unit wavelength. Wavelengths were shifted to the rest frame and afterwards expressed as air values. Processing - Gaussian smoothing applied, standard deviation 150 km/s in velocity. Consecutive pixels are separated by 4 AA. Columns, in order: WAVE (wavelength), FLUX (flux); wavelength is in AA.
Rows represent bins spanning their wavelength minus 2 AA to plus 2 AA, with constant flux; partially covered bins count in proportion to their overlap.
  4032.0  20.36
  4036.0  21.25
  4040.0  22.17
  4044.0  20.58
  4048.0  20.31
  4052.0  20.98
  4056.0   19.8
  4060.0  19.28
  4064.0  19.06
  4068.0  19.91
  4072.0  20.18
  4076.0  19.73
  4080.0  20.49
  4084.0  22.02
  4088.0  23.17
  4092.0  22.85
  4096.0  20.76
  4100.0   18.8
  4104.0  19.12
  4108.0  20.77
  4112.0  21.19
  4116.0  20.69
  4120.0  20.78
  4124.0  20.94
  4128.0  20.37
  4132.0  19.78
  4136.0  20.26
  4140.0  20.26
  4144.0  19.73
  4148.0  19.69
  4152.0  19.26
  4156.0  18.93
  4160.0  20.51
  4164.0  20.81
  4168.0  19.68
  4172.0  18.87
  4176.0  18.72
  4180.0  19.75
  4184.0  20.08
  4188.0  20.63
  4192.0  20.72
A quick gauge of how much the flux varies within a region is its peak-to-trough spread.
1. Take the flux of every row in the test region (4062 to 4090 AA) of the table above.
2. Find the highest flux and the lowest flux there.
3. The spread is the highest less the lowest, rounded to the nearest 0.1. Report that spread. 4.1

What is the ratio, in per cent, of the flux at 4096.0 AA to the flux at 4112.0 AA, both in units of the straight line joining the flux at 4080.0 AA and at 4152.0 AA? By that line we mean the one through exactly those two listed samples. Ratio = 97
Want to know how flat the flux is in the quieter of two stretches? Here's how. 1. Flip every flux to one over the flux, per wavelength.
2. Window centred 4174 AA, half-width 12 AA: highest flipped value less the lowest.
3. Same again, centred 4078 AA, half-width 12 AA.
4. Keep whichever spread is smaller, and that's 0.0054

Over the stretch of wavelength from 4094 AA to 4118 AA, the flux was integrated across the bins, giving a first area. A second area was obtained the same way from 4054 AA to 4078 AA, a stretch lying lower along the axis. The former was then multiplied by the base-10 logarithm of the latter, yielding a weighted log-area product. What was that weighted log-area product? 1298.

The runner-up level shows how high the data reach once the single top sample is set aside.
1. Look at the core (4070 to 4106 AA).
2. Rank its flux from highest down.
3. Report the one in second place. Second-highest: 22.85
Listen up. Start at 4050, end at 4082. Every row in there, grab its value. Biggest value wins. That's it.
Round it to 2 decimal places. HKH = 20.98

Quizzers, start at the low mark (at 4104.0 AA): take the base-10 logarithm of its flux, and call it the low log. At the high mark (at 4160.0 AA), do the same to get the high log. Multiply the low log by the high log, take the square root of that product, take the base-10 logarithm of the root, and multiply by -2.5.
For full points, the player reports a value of -0.282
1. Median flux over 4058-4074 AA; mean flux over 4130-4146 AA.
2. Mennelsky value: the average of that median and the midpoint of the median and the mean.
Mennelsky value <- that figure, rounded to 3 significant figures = 19.7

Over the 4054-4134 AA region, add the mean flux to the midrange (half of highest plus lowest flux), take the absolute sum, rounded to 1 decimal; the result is 41.5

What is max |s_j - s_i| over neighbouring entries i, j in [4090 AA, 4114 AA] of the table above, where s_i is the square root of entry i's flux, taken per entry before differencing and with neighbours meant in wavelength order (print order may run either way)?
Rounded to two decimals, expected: 0.22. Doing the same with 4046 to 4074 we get 0.13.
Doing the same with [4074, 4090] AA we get 0.17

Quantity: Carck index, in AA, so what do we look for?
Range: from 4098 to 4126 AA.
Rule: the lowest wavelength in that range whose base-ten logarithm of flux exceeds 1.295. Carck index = 4108.0 AA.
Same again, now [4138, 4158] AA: 4140.0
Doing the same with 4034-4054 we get 4036.0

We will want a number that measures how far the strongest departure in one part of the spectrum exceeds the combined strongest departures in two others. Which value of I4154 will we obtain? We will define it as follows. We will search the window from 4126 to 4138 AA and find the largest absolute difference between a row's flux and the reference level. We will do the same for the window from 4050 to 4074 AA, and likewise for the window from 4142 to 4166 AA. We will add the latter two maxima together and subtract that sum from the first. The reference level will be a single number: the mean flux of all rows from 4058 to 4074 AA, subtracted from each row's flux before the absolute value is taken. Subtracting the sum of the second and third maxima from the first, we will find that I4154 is -1.8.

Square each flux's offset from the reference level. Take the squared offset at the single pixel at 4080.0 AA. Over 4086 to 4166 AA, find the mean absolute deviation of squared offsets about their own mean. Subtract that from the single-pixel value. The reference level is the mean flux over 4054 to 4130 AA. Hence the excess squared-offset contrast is -1.41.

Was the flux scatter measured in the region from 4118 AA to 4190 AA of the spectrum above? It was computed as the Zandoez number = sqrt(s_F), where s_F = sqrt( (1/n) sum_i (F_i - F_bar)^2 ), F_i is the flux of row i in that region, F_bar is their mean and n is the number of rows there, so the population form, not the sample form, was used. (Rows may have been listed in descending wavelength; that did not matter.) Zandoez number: 0.82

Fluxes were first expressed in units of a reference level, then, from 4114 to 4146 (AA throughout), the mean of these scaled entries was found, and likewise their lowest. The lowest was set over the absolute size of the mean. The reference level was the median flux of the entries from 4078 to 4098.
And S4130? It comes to 0.969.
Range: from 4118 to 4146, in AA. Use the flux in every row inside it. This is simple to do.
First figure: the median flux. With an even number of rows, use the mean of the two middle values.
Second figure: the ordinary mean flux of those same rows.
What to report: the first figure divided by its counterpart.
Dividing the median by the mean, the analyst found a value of 1.00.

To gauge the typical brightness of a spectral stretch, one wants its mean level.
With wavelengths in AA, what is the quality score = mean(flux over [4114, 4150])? 20.3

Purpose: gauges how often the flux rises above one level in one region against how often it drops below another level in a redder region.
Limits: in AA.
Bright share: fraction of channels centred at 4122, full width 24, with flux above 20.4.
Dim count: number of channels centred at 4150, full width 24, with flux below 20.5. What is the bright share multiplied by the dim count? 3.3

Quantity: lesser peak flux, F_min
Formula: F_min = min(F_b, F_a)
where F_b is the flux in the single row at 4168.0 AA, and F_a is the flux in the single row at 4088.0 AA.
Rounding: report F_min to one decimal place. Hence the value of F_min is 19.7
